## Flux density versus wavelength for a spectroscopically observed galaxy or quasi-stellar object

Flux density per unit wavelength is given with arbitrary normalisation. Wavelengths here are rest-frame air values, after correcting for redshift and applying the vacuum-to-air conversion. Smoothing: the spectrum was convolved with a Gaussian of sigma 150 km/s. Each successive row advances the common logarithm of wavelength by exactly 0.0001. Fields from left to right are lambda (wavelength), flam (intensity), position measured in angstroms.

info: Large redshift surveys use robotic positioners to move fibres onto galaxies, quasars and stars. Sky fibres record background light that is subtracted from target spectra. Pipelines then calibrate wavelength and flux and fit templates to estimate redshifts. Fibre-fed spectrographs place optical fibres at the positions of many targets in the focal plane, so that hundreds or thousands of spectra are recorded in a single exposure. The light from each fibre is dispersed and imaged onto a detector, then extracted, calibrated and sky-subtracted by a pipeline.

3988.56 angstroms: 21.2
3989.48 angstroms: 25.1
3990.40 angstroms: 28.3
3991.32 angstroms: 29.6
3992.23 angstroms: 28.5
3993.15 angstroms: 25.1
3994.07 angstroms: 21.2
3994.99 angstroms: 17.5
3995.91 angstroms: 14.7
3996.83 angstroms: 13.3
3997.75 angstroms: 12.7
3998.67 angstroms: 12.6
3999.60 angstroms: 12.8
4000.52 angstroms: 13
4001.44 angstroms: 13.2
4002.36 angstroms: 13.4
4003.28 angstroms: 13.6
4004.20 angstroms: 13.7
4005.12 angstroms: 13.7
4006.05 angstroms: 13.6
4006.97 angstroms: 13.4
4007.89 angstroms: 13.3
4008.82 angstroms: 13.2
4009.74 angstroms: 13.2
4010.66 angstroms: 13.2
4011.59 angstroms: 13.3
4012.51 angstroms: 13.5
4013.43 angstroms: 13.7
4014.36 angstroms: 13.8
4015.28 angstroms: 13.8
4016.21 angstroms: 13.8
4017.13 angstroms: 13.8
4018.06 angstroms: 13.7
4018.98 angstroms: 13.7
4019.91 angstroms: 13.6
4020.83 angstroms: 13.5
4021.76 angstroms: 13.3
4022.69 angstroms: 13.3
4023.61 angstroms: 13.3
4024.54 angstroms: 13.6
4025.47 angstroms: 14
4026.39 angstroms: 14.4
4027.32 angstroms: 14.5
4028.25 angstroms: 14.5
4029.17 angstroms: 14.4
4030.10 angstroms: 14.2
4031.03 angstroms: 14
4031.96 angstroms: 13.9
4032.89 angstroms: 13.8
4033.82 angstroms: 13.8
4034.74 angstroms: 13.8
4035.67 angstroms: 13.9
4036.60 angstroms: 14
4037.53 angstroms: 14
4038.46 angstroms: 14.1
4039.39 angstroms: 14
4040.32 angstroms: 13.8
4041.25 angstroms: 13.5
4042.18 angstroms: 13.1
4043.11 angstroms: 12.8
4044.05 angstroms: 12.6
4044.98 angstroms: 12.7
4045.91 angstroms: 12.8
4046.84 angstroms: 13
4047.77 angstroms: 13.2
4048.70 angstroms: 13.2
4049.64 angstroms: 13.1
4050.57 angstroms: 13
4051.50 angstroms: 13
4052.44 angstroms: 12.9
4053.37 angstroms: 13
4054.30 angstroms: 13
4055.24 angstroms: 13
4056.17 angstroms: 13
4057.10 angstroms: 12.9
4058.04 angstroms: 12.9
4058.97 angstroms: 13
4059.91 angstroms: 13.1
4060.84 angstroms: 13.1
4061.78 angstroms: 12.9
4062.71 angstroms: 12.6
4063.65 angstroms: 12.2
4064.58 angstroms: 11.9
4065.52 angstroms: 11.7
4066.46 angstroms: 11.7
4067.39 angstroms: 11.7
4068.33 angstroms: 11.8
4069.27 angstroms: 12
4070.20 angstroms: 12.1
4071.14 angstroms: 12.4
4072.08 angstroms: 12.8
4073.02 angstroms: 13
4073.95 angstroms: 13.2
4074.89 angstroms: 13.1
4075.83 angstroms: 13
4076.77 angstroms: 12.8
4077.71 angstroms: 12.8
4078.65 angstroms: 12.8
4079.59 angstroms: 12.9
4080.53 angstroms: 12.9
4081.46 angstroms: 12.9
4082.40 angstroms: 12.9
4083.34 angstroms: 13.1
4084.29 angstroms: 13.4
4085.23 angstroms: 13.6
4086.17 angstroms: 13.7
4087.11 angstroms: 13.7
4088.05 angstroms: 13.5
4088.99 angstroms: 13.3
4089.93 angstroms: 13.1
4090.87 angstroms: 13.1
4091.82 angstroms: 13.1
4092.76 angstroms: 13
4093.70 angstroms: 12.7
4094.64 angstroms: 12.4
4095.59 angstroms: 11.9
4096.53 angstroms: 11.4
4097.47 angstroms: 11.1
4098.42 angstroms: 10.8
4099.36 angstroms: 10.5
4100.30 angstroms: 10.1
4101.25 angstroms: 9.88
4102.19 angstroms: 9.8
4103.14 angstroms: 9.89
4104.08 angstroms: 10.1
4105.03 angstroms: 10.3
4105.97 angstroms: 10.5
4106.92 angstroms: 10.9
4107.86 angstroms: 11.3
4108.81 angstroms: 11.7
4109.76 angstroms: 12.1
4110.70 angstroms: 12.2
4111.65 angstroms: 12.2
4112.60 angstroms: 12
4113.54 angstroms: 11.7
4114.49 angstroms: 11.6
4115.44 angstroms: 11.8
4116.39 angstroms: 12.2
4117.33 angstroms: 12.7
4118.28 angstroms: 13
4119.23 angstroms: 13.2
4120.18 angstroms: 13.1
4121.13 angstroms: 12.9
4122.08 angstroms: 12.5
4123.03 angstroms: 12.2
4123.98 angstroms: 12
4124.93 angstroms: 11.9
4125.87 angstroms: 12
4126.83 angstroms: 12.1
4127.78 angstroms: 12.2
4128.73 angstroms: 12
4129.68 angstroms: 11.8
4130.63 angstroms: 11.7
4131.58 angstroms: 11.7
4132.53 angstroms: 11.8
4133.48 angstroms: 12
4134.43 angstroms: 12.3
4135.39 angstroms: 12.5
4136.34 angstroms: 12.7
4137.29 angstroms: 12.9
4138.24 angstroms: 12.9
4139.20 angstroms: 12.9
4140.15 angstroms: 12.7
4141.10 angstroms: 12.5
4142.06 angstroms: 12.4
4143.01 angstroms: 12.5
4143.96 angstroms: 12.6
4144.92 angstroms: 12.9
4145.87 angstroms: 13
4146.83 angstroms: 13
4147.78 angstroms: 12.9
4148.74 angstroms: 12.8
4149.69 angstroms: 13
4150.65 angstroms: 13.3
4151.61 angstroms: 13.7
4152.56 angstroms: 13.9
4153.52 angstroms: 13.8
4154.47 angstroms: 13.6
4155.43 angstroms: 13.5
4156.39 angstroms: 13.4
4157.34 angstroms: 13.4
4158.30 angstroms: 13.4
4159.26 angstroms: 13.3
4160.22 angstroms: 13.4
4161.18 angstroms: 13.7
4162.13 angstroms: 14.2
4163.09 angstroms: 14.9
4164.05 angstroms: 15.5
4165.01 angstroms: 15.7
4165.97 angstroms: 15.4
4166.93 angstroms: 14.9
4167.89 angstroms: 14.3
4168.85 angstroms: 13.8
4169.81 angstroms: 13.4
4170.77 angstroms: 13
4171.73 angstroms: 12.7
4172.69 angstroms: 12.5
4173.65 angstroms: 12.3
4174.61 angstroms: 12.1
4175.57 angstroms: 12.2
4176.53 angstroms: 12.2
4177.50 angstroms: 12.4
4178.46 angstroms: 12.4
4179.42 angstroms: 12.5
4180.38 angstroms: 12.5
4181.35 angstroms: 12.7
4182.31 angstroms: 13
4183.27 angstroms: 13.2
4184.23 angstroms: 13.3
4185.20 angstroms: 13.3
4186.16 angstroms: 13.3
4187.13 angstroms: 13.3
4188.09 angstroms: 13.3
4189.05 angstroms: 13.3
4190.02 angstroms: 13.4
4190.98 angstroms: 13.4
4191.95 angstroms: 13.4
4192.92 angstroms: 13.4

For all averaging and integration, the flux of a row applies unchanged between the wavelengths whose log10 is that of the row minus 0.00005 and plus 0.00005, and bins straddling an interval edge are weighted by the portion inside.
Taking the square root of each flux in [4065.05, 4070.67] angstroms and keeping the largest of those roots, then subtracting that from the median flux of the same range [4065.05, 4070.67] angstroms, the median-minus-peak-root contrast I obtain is 8.3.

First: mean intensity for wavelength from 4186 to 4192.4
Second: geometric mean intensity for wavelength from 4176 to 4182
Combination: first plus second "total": 25.8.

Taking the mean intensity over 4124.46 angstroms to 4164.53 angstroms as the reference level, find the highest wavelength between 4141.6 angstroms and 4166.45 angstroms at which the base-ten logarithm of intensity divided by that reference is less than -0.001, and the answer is 4148.74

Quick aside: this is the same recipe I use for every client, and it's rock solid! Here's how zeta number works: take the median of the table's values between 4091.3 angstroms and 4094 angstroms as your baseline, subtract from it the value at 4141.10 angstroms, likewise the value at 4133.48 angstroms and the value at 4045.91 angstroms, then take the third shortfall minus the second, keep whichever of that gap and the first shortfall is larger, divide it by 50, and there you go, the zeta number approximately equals 0.010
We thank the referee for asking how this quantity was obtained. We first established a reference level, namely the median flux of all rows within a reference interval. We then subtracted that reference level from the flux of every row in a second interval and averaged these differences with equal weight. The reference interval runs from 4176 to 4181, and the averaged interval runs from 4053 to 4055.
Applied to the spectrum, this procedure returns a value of 0.60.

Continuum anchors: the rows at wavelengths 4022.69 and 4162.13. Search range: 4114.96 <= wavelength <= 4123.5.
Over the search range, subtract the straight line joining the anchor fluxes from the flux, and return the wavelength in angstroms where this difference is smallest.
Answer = 4115.44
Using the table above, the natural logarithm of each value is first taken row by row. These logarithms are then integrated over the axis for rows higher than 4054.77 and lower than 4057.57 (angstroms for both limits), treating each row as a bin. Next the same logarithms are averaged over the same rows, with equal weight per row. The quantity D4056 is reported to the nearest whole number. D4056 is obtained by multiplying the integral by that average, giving 18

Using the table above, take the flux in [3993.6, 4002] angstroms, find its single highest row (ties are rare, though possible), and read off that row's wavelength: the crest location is 3994.07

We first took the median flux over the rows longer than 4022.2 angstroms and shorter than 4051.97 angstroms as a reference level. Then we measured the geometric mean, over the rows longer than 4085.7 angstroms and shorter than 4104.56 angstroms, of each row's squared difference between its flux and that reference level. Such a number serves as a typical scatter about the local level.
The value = 1.5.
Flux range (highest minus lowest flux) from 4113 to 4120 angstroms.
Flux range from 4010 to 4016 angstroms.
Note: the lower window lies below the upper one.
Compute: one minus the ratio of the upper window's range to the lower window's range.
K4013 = -1.7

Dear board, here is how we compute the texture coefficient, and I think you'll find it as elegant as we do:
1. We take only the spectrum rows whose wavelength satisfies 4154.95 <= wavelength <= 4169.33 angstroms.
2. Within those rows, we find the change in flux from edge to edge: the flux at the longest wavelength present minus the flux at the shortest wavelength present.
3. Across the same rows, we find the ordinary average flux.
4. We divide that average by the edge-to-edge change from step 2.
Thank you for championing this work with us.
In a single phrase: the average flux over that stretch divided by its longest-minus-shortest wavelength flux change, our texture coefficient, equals 47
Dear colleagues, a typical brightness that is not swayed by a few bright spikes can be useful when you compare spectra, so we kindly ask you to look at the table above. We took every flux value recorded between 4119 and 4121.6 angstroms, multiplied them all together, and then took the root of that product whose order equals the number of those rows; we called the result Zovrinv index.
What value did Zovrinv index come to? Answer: 13.1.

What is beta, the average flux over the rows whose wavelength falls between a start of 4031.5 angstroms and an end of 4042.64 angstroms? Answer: 13.8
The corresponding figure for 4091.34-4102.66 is 11.4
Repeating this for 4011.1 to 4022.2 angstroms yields 13.6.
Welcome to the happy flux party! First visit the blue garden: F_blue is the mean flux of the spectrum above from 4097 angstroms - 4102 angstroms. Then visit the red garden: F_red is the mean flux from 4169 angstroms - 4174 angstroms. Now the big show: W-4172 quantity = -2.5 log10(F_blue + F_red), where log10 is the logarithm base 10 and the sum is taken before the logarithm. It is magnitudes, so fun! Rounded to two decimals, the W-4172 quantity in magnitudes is -3.42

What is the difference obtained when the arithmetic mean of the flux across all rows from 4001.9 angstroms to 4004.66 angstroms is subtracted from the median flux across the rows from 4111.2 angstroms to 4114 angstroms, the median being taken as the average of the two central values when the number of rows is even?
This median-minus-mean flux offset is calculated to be -1.6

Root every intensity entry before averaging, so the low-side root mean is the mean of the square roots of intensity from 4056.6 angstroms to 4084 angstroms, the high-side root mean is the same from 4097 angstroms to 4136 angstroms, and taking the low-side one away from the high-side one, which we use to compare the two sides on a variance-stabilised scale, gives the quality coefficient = -0.14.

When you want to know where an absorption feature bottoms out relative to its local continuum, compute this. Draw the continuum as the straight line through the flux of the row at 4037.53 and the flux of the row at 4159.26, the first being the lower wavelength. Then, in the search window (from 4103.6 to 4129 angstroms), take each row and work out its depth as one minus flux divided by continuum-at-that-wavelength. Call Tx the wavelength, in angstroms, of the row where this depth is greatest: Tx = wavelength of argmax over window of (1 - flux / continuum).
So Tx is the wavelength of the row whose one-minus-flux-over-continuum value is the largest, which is 4104.08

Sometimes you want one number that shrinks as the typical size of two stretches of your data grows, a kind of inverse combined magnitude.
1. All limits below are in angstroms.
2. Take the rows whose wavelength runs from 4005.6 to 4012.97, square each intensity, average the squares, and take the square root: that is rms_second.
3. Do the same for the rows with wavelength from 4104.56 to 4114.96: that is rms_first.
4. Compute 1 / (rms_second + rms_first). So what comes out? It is 0.0402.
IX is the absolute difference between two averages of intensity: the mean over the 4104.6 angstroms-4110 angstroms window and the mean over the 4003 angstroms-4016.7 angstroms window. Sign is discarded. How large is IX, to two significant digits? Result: 2.4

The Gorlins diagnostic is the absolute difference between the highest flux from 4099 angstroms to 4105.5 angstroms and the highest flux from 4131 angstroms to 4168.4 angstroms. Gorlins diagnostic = 5.2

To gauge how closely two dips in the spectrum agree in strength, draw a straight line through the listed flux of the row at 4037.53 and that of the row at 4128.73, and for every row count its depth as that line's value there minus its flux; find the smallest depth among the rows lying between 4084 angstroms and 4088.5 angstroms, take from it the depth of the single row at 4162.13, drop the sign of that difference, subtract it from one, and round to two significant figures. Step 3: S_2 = -1.1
